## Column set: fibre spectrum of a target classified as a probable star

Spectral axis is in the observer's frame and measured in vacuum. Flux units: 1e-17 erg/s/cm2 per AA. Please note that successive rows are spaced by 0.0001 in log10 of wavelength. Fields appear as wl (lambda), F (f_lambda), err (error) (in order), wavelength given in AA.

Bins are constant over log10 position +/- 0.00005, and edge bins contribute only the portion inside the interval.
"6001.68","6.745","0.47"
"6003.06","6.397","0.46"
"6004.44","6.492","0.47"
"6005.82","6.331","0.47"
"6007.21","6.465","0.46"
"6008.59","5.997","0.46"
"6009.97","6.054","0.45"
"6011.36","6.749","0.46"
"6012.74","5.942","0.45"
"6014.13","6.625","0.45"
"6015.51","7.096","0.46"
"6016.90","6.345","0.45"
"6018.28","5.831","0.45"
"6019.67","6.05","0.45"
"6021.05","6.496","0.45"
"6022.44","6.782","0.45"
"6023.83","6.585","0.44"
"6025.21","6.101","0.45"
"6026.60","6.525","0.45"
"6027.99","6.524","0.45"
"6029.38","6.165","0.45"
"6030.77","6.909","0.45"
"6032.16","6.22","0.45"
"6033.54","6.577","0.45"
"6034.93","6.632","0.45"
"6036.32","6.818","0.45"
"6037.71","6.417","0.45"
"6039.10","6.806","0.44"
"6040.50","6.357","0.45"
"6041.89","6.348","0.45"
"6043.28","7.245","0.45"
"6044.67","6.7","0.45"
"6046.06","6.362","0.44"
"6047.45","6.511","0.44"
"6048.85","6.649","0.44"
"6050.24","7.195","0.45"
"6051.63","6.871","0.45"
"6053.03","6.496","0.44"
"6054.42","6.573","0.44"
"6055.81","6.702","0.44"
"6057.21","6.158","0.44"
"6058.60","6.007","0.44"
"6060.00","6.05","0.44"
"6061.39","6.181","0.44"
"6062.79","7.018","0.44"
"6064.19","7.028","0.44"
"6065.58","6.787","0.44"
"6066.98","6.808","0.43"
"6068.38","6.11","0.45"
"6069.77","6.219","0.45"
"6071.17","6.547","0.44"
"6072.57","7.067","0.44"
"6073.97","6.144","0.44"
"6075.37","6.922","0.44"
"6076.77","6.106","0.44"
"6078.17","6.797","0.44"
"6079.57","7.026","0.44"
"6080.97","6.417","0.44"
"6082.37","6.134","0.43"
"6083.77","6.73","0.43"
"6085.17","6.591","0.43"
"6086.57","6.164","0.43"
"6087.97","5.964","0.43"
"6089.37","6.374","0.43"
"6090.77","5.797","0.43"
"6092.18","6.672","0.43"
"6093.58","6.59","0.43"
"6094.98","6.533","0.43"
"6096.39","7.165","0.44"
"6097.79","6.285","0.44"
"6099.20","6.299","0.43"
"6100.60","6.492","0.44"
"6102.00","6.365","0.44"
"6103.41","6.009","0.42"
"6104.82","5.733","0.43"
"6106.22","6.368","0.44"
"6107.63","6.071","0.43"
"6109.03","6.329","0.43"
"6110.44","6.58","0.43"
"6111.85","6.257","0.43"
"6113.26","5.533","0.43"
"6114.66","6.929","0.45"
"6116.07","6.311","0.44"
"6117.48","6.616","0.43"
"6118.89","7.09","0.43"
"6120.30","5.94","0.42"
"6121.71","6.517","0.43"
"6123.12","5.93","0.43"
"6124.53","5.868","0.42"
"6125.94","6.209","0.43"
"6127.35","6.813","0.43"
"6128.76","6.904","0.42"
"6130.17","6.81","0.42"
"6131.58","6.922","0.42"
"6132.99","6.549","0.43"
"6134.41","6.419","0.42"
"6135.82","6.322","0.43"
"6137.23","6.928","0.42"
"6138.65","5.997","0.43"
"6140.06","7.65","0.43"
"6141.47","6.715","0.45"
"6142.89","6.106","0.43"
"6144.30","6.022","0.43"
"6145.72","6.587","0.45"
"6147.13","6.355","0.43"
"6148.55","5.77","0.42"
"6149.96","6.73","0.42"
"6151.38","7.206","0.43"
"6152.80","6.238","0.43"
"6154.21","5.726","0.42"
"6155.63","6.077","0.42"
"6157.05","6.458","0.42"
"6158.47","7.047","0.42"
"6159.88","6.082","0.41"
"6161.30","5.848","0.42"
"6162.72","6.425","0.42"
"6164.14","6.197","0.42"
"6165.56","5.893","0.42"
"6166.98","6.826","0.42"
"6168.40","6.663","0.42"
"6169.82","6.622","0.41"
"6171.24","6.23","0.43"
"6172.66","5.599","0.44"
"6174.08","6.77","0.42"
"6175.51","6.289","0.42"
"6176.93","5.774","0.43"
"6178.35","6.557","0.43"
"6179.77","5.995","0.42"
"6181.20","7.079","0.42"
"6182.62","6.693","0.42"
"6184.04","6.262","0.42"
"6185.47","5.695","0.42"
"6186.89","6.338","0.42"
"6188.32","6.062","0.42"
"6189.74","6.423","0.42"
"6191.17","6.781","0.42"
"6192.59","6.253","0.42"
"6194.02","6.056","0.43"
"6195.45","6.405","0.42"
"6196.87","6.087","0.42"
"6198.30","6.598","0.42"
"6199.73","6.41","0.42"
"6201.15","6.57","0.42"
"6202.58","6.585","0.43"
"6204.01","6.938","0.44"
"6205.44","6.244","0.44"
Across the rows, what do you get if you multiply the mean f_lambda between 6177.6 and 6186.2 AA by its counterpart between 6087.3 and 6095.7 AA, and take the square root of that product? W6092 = 6.35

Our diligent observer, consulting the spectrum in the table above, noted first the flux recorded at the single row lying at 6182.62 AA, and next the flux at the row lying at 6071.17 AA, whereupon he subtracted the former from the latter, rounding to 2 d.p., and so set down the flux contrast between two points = -0.15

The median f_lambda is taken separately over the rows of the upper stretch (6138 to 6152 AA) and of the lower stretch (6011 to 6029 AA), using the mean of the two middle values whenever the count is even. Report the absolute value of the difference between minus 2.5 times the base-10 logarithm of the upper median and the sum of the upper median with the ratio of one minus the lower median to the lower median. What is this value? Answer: 7.65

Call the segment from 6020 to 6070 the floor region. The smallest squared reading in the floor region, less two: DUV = 34.1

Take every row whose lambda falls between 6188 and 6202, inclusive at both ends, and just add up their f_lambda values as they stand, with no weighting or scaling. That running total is 64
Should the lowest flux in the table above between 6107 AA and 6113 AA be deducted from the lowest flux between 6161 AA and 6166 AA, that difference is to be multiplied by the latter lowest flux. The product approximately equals -1.3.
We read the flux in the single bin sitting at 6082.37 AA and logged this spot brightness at 6.134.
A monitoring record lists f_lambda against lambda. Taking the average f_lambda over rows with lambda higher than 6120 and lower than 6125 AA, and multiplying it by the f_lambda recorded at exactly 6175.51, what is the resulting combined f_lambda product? 38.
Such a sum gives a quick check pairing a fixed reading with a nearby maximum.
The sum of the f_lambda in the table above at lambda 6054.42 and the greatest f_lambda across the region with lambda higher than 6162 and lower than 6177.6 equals 13.4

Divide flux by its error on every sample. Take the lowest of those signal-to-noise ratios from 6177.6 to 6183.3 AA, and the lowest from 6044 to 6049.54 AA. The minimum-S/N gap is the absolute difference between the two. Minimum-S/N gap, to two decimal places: 0.19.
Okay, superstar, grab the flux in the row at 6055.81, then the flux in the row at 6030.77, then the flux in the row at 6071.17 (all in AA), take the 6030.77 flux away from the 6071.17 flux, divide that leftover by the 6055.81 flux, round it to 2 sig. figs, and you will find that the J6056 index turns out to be -0.054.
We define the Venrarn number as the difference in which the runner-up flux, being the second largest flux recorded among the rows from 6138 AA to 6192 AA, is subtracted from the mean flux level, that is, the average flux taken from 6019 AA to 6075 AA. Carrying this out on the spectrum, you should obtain -0.66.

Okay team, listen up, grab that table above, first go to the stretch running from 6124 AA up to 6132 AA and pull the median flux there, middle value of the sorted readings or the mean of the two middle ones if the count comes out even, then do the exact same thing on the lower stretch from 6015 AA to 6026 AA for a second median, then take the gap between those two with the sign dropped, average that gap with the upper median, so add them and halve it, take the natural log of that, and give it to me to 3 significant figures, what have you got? 1.28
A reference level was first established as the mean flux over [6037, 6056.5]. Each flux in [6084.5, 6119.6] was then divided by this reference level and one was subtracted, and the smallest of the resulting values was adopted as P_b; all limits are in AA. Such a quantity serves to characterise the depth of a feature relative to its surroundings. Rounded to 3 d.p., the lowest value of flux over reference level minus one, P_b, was -0.169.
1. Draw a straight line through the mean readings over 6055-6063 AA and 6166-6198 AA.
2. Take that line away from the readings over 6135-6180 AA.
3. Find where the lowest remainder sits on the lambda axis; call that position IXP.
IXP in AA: 6172.66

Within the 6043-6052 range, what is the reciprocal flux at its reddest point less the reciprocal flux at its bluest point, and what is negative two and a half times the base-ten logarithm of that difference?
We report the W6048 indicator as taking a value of 5.3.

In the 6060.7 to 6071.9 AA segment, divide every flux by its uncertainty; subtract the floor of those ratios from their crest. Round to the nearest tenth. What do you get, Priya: 2.4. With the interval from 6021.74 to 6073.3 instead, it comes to 2.5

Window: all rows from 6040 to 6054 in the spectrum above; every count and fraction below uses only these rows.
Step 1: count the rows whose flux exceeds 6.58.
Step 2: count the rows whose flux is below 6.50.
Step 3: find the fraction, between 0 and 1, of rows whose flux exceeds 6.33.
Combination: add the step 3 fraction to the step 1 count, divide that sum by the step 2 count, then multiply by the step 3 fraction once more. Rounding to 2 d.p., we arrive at 1.50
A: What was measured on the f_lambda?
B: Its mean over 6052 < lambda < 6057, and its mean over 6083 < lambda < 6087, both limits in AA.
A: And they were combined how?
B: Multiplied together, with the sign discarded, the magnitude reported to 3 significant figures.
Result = 42.8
